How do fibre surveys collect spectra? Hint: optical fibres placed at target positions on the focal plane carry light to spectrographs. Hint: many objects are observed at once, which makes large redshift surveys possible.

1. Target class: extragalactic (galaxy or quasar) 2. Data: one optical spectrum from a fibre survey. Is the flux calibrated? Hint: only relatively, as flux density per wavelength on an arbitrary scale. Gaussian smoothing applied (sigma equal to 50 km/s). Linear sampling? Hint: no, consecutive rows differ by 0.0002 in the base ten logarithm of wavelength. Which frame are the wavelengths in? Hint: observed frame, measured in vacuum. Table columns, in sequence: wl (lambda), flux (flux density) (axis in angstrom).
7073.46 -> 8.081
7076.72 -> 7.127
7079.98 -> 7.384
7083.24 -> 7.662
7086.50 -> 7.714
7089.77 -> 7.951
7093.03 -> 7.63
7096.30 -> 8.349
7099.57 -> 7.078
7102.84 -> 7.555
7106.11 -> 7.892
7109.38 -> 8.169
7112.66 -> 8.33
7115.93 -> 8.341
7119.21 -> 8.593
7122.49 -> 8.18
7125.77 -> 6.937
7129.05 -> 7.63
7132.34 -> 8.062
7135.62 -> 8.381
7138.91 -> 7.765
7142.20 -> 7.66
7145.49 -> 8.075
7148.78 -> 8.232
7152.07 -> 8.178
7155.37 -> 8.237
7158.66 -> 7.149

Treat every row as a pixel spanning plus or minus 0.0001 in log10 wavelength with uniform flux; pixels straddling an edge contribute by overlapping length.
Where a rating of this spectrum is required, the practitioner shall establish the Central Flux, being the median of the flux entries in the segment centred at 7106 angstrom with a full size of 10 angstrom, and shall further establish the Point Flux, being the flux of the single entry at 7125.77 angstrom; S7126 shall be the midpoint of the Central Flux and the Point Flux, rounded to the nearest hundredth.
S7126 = 7.41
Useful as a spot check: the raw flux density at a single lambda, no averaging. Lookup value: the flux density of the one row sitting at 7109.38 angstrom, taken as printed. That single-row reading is 8.169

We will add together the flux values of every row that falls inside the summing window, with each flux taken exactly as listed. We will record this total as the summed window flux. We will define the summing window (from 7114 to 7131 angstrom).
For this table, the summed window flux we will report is 40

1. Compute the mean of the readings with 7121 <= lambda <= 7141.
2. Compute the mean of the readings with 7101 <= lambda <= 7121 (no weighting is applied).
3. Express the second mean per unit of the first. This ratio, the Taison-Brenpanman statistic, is 1.04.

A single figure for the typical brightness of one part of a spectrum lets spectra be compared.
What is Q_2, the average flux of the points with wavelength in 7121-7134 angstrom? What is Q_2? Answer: 7.70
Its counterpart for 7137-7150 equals 7.93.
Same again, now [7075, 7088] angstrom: 7.47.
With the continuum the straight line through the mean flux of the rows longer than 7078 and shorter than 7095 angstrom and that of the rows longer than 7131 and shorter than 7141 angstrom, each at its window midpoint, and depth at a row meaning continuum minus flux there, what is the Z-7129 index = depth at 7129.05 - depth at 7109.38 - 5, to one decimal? -4.3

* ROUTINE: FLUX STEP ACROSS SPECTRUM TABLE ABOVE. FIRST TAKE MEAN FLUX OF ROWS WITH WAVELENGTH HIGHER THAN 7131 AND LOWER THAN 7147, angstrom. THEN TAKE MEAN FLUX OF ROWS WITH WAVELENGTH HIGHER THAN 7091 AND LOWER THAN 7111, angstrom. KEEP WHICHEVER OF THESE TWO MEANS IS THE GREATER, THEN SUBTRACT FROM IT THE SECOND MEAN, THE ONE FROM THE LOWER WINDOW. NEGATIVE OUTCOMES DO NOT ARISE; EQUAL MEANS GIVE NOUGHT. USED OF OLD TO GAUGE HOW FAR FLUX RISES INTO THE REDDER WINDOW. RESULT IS 0.2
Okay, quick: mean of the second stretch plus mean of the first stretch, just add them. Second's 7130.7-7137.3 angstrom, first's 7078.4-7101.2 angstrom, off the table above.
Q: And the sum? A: 15.90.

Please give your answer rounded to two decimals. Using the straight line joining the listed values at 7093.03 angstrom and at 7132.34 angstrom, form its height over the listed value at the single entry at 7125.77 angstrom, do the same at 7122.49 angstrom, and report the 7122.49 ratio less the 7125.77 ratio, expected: -0.18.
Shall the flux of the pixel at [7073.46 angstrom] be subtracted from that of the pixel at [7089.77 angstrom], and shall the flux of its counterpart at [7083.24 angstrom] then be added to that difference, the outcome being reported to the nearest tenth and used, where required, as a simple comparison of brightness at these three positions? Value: 7.5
